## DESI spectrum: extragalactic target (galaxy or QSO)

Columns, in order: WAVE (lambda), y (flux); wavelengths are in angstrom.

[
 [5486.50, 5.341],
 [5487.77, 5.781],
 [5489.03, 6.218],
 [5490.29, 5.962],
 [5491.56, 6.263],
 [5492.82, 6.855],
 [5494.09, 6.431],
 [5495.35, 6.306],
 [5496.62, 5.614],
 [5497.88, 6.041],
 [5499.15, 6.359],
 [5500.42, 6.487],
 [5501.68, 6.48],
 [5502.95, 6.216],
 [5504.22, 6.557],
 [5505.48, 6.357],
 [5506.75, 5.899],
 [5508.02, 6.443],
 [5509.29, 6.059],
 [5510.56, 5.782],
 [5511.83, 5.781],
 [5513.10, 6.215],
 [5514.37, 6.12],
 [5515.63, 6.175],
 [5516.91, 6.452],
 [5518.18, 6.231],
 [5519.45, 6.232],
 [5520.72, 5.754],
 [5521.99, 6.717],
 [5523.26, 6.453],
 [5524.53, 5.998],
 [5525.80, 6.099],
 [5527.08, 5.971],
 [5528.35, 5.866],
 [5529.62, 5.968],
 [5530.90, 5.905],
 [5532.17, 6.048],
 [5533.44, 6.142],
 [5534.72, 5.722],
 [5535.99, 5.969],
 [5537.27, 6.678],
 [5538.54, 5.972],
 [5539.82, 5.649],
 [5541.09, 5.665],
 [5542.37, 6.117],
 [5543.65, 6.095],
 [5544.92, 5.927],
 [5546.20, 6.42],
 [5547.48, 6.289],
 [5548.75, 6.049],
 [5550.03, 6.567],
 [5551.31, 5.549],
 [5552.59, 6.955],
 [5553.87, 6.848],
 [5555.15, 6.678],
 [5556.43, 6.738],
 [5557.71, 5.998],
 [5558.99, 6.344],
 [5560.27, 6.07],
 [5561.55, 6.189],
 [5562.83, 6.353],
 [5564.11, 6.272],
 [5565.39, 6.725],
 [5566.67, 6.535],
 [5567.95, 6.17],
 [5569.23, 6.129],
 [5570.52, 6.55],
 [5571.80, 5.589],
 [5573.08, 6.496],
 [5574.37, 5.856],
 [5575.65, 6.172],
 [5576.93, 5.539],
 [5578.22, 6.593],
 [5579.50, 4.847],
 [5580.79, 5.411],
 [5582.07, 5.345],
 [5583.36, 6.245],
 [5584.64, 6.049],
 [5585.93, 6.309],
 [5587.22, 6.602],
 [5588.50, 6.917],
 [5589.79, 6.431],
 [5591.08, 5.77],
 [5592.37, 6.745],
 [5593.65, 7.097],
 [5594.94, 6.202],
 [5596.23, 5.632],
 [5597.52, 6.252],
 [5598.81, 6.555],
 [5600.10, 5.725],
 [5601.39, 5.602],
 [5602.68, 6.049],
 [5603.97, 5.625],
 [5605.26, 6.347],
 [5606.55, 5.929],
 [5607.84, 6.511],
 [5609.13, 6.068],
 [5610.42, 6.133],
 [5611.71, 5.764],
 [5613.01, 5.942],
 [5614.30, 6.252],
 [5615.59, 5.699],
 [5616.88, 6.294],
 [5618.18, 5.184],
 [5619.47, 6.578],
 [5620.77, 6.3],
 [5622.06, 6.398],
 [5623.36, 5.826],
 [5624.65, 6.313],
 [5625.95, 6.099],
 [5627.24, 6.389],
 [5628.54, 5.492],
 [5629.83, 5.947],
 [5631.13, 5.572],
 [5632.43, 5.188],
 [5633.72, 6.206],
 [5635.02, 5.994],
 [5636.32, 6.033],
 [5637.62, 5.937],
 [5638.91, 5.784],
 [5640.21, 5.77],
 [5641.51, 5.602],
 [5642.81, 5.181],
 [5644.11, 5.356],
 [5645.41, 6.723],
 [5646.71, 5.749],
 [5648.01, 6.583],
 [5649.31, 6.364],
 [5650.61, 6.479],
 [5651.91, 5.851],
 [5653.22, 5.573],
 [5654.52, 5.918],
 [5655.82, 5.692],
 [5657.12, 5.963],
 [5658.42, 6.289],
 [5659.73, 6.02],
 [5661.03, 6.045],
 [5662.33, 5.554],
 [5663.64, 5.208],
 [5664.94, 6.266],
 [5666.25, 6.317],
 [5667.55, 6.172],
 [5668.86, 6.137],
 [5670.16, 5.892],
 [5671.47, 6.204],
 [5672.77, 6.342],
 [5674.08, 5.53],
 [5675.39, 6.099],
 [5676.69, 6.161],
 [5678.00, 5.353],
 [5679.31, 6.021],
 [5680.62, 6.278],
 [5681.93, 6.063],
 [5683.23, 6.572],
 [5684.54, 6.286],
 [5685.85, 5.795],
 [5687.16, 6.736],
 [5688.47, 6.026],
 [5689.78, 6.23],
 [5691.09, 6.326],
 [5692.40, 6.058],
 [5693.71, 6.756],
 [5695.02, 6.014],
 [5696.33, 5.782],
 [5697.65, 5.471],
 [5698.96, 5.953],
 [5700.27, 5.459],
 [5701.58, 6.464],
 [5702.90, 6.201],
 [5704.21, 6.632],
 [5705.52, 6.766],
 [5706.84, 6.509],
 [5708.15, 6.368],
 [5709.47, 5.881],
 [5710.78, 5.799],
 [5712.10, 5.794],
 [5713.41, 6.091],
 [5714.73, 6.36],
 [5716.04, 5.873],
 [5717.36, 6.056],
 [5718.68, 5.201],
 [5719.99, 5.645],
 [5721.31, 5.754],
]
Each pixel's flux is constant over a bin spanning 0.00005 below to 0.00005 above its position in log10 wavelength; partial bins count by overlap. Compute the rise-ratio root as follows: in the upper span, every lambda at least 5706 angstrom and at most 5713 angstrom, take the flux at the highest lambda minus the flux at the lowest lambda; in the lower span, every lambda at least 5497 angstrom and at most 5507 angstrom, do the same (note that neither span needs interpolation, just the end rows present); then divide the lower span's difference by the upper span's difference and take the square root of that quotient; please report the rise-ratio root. 0.4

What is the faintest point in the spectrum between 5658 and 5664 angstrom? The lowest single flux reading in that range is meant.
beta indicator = 5.208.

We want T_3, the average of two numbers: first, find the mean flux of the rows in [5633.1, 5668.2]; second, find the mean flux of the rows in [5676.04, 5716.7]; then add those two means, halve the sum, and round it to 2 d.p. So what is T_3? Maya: 6.04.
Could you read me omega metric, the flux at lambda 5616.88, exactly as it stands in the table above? 6.294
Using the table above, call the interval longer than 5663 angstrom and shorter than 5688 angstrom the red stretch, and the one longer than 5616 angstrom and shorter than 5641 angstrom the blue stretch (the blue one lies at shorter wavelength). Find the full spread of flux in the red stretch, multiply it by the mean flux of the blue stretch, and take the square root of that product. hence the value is 3.02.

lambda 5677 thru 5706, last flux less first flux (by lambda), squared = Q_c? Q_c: 2.0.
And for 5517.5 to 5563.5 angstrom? 0.0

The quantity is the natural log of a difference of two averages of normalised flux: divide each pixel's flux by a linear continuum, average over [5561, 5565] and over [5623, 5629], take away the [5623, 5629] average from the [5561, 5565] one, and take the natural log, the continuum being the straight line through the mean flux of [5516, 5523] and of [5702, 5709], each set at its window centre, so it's -3.0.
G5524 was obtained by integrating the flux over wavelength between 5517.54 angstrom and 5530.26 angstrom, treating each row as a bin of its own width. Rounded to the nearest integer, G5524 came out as 78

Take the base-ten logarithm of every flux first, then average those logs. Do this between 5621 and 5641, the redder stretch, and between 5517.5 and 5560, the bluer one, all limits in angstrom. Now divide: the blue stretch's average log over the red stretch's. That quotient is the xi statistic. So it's 1.02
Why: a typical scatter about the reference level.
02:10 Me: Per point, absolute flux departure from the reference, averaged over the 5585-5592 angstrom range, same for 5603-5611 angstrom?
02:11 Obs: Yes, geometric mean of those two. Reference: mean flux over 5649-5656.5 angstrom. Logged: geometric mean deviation 0.36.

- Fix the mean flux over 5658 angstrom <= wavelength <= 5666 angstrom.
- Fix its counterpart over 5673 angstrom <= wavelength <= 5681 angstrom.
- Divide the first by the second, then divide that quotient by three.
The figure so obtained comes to 0.333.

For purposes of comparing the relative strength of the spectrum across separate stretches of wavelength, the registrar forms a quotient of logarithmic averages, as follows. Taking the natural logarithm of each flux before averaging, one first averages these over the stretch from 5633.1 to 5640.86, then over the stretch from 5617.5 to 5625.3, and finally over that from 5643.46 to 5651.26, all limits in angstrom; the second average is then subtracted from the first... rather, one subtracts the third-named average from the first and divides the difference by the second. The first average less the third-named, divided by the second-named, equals -0.022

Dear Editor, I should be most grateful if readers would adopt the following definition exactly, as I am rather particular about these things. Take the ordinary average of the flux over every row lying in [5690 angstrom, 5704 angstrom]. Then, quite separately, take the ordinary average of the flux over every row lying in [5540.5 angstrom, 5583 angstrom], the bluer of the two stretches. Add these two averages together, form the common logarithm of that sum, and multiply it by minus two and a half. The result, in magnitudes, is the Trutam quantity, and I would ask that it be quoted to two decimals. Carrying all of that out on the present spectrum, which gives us -2.72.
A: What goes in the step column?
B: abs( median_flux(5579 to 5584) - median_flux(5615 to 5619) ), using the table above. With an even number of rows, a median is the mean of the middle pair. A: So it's 0.32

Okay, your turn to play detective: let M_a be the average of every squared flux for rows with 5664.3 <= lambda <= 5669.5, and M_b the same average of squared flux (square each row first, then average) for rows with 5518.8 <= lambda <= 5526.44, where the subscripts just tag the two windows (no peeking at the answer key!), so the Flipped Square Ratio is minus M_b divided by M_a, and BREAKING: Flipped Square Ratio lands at -1.00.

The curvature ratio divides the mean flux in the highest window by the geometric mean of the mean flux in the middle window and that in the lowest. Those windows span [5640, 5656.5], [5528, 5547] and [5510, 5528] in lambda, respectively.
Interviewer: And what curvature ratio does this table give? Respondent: 0.97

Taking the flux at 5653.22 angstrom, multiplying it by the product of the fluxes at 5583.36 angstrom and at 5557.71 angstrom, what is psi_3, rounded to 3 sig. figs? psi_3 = 209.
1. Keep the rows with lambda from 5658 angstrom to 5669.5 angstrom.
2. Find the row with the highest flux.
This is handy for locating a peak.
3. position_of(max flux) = 5666.25 angstrom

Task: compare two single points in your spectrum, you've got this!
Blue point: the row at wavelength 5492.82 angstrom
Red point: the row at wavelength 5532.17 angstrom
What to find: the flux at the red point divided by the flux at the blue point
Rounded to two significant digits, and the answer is 0.88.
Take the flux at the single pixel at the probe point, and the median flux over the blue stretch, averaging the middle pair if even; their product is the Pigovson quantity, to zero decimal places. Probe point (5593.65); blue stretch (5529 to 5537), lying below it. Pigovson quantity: 42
